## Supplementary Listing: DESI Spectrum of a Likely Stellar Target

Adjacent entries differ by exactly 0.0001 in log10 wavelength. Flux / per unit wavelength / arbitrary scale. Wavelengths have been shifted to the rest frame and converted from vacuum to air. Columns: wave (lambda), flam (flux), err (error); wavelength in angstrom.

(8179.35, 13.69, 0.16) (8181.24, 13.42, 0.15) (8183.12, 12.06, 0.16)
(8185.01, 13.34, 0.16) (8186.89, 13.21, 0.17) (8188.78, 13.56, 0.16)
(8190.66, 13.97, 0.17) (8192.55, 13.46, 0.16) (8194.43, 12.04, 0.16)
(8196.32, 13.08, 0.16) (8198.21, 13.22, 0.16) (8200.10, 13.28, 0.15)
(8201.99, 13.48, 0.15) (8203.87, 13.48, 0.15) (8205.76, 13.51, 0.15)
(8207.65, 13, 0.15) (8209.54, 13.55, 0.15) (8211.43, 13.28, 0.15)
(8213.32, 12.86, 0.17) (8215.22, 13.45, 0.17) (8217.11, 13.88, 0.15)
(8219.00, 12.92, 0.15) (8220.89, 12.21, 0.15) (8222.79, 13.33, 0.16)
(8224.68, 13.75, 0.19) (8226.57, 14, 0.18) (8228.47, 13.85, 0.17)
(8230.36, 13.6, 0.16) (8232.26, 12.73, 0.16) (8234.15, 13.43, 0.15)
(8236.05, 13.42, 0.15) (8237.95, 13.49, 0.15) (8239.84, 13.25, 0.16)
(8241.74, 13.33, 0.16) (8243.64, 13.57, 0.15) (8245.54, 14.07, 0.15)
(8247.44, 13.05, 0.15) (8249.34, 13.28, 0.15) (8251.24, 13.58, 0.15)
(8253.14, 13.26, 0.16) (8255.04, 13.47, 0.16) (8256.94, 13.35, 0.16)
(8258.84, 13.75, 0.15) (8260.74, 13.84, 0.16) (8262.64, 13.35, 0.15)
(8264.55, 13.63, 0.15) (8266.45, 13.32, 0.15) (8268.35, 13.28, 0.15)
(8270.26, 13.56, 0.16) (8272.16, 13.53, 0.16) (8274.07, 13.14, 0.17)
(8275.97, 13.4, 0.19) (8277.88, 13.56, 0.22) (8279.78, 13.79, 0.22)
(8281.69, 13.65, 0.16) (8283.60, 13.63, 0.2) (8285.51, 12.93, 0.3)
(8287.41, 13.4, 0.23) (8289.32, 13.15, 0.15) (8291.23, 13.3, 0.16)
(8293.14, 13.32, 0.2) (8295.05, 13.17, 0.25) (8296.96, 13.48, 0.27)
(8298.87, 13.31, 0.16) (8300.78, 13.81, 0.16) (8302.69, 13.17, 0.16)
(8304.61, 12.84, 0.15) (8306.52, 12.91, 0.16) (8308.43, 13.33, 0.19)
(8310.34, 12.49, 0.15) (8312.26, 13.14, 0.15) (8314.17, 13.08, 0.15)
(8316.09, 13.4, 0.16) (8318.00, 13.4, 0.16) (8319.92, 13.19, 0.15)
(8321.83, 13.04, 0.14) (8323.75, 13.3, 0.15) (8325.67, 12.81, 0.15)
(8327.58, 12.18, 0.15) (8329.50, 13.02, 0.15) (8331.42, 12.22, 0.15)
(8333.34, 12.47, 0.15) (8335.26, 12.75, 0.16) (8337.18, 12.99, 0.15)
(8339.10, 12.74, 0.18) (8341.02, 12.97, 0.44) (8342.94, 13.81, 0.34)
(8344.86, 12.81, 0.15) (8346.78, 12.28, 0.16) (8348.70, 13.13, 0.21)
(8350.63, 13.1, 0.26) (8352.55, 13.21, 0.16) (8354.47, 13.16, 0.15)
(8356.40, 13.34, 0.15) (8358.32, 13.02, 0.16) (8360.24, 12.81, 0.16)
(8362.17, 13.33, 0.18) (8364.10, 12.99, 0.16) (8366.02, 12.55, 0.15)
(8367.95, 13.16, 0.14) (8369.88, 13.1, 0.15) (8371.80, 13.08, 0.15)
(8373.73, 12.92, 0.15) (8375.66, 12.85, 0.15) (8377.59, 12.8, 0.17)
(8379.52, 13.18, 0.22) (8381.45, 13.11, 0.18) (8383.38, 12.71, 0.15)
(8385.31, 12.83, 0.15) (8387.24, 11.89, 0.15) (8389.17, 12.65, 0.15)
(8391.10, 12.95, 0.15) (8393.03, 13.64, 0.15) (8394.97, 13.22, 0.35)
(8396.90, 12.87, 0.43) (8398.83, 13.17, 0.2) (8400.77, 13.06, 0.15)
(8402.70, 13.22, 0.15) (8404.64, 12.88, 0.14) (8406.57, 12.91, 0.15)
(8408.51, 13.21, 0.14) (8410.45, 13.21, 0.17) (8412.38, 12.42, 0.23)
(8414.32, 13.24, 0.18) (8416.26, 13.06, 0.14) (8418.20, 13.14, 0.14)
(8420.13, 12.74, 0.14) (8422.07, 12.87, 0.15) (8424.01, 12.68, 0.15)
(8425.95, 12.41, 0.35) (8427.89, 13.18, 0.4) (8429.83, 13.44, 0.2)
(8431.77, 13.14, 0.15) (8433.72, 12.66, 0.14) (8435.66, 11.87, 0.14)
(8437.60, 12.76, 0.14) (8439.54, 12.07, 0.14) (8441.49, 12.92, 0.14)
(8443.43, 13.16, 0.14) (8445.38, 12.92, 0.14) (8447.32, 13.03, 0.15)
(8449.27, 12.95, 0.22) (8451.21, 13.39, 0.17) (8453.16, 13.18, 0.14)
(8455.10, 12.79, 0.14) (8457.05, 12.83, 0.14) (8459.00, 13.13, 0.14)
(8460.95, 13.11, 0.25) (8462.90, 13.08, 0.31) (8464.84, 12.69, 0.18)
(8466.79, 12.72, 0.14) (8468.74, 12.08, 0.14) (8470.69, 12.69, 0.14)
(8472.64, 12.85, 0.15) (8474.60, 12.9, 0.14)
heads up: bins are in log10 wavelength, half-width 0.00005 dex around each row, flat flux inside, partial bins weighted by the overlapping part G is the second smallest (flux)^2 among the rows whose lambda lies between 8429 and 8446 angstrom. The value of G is 146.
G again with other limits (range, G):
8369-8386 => 164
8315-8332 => 149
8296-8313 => 165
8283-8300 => 173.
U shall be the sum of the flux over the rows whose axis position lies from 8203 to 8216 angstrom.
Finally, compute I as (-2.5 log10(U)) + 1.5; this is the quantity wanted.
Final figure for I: -3.42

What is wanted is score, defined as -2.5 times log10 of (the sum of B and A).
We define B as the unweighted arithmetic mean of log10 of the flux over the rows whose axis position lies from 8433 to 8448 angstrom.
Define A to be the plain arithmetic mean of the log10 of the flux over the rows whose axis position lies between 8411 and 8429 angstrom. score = -0.862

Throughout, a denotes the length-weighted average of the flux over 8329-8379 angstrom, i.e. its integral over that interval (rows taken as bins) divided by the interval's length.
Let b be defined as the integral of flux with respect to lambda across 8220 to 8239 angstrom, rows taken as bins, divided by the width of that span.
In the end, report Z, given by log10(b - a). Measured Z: -0.4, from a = 12.9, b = 13.4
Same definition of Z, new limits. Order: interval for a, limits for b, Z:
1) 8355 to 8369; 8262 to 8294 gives -0.4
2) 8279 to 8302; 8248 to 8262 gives -1.1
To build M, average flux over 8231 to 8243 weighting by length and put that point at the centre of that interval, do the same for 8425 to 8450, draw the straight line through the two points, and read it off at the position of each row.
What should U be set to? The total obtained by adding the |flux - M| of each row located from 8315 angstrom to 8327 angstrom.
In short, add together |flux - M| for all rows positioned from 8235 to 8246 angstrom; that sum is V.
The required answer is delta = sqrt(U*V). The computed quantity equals 1.38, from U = 1.2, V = 1.52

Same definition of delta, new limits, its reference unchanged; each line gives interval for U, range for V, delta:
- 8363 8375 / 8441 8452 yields 1.23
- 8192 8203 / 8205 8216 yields 1.69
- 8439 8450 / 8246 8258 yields 1.27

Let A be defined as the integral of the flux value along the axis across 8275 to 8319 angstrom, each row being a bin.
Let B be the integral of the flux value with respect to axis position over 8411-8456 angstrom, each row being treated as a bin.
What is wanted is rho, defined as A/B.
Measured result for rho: 1.01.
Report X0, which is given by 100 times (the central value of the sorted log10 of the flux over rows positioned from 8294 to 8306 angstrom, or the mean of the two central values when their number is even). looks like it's 112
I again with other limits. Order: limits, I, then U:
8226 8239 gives -3.44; 94.5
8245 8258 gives -3.43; 94.1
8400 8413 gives -3.40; 90.9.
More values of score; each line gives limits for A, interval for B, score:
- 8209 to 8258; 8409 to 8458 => -0.874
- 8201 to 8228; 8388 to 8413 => -0.875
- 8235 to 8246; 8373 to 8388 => -0.874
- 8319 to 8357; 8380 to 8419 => -0.868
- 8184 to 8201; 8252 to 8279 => -0.881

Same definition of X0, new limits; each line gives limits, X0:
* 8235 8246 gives 113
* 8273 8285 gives 113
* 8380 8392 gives 111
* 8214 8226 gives 113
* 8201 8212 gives 113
